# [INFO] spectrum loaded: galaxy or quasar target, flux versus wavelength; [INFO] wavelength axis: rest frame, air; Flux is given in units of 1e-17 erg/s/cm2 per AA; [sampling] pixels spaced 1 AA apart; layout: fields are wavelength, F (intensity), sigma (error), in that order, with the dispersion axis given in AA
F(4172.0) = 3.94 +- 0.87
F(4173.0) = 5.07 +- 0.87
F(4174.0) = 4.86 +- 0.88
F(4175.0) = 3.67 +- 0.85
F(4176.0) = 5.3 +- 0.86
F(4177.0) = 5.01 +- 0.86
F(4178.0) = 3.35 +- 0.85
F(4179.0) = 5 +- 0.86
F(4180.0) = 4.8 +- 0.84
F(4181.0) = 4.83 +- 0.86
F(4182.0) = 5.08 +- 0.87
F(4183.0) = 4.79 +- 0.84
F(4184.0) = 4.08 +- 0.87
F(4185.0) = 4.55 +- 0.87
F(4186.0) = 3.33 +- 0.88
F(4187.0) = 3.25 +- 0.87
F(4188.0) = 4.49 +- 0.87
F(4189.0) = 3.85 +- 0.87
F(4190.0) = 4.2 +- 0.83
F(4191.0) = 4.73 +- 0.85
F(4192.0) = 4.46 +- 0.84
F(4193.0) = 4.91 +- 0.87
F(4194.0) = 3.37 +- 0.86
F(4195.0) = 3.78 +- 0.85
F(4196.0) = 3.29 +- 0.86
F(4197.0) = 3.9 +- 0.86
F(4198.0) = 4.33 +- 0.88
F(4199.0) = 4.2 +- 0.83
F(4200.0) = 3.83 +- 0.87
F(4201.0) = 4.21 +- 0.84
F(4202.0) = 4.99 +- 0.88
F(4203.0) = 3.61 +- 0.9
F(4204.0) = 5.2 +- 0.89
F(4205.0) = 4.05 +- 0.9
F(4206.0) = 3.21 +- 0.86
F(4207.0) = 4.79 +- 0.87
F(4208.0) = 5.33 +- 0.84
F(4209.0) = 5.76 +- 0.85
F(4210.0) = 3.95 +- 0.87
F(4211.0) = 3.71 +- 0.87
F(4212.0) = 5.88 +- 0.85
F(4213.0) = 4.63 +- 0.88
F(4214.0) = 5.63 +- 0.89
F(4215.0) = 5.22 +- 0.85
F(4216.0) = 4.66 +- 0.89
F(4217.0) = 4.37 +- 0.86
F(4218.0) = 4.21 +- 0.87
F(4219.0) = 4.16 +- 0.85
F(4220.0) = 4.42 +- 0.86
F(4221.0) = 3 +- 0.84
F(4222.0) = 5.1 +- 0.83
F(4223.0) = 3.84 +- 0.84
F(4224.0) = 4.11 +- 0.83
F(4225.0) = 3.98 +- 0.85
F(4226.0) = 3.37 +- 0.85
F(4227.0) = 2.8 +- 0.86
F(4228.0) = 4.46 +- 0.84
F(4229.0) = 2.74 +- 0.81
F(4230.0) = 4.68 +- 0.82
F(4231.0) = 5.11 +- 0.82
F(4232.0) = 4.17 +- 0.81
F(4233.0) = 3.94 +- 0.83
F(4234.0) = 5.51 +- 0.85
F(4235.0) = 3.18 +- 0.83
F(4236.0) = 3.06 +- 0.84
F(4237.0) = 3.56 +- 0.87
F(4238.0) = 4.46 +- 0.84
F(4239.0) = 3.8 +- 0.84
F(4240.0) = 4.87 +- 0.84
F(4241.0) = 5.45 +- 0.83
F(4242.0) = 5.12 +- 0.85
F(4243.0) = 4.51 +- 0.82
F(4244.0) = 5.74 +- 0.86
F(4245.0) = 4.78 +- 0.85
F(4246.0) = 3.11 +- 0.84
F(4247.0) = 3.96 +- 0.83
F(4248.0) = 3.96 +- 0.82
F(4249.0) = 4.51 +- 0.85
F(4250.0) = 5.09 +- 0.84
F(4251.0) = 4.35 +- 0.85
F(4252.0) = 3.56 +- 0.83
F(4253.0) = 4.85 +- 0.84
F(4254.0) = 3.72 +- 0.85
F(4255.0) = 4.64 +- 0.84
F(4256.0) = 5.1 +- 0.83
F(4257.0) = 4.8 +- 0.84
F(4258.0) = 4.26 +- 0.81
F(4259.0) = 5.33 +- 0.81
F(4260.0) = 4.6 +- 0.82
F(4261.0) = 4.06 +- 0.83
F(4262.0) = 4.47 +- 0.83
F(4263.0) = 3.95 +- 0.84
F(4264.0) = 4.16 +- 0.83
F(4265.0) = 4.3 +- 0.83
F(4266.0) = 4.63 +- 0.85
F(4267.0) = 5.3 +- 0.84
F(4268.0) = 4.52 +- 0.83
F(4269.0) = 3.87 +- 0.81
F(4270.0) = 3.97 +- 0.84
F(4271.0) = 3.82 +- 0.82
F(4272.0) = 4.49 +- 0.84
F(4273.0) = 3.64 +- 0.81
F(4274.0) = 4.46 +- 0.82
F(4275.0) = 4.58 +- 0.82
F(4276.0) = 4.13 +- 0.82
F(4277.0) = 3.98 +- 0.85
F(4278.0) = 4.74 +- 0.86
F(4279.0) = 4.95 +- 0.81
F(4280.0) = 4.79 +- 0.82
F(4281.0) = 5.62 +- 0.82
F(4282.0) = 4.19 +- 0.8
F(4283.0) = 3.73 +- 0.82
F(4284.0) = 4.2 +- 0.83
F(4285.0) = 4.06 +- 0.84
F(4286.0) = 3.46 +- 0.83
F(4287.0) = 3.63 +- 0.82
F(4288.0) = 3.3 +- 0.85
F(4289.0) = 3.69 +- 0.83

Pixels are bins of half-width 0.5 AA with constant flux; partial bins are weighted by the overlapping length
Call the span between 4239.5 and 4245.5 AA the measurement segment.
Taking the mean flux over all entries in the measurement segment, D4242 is 5.1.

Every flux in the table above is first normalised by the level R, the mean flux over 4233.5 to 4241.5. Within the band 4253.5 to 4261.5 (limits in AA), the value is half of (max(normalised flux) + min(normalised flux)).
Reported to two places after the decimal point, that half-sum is 1.07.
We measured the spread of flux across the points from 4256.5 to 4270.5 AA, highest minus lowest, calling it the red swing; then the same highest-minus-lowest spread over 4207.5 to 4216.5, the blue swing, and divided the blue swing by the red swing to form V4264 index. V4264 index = 1.5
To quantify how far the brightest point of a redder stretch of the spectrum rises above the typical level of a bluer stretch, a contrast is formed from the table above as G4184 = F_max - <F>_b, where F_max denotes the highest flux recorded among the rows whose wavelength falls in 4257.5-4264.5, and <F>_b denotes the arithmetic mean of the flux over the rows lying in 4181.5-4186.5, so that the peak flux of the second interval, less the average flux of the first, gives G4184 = 1.0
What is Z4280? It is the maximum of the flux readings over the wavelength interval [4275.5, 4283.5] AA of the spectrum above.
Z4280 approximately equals 5.62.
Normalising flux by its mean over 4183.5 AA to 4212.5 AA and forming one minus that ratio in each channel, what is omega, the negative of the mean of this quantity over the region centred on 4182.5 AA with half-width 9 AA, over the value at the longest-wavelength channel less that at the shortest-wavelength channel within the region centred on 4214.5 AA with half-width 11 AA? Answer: 0.12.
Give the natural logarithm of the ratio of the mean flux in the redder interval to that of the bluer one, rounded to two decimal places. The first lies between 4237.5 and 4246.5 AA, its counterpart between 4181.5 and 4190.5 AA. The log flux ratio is 0.11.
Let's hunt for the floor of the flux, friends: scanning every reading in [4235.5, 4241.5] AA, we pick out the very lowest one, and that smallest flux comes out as 3.06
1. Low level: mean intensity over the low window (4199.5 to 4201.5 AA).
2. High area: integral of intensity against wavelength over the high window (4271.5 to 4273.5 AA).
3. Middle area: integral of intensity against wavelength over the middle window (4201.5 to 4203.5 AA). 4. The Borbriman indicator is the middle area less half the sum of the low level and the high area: 2.5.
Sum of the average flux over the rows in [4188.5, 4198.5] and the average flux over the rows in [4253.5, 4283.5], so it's 8.5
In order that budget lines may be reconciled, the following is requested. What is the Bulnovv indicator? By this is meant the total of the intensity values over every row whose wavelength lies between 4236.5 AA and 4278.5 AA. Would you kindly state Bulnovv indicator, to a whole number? 185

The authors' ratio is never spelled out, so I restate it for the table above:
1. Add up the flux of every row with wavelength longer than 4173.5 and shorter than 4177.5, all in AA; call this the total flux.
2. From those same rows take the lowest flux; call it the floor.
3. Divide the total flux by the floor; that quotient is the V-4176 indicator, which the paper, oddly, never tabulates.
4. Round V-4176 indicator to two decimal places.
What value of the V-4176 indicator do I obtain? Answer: 5.13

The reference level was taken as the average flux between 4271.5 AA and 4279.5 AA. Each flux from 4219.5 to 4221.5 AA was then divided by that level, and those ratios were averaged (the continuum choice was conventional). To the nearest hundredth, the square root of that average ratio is 0.92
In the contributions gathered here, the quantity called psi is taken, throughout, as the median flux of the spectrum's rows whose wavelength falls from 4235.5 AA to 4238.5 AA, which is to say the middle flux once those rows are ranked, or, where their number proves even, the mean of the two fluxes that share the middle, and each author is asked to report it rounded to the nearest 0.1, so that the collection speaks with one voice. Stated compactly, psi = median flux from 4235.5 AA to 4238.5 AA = 3.6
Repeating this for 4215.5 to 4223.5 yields 4.3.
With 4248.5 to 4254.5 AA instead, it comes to 4.4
